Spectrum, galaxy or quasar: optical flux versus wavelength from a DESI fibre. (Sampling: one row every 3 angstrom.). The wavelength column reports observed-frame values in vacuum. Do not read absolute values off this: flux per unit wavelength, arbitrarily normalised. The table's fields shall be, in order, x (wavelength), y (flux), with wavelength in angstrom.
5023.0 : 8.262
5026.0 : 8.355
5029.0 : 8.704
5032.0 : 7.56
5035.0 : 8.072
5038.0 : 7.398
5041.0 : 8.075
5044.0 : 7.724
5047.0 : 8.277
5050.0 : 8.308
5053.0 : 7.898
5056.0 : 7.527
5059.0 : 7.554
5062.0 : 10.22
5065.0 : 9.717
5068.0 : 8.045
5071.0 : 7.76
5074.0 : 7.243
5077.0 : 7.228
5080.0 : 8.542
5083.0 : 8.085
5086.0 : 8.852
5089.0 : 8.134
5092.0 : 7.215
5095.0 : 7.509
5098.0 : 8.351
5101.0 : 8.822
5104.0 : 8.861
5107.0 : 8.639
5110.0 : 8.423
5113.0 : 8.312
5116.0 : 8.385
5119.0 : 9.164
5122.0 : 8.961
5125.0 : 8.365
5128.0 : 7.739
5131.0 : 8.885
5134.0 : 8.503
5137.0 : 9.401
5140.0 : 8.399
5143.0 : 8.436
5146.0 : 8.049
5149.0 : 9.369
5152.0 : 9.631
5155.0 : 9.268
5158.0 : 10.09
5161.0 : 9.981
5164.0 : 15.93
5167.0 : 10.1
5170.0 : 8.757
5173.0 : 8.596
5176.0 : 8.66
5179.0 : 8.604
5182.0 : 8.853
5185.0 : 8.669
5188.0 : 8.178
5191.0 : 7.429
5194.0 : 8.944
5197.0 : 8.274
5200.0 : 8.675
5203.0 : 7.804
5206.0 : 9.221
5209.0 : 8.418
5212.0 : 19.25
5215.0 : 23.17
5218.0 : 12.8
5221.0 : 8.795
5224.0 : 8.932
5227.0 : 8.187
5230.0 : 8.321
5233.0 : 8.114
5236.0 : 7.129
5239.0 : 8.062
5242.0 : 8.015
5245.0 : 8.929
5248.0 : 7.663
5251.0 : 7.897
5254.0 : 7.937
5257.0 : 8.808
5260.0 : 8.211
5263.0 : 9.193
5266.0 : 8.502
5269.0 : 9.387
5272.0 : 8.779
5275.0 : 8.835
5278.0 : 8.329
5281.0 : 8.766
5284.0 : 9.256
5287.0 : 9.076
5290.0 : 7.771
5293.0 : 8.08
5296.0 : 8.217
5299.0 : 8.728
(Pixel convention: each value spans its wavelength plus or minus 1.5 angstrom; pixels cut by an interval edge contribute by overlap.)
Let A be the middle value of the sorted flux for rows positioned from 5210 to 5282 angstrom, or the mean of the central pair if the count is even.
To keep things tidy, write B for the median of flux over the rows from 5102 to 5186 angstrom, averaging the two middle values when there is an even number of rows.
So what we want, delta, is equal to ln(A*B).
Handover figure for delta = 4.321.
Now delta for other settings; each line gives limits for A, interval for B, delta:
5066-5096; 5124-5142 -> 4.201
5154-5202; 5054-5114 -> 4.272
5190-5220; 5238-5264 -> 4.263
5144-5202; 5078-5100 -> 4.266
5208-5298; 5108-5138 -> 4.271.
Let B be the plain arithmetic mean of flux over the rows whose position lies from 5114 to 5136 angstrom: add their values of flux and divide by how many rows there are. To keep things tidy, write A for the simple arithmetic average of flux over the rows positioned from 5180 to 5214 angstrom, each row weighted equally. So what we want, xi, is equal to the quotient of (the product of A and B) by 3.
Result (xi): 26.9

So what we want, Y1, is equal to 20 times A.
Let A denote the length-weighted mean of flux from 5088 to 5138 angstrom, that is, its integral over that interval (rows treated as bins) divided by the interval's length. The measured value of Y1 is 169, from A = 8.4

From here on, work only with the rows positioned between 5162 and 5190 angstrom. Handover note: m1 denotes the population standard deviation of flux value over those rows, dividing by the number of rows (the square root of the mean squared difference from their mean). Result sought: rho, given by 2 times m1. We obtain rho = 4.6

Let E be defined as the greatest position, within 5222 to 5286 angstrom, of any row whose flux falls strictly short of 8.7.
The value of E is 5278.0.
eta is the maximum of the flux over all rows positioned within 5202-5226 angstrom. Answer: 23.17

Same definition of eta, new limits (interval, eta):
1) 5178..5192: 8.853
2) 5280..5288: 9.256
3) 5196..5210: 9.221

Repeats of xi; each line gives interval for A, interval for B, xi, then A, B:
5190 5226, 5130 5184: 34.5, 11.0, 9.4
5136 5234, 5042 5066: 27.6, 9.9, 8.4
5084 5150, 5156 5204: 26.1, 8.5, 9.2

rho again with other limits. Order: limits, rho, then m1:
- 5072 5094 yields 1.3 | 0.6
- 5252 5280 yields 0.9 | 0.4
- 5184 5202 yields 1.0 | 0.5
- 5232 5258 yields 1.0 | 0.5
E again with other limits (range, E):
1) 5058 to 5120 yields 5116.0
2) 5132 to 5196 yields 5191.0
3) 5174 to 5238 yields 5236.0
